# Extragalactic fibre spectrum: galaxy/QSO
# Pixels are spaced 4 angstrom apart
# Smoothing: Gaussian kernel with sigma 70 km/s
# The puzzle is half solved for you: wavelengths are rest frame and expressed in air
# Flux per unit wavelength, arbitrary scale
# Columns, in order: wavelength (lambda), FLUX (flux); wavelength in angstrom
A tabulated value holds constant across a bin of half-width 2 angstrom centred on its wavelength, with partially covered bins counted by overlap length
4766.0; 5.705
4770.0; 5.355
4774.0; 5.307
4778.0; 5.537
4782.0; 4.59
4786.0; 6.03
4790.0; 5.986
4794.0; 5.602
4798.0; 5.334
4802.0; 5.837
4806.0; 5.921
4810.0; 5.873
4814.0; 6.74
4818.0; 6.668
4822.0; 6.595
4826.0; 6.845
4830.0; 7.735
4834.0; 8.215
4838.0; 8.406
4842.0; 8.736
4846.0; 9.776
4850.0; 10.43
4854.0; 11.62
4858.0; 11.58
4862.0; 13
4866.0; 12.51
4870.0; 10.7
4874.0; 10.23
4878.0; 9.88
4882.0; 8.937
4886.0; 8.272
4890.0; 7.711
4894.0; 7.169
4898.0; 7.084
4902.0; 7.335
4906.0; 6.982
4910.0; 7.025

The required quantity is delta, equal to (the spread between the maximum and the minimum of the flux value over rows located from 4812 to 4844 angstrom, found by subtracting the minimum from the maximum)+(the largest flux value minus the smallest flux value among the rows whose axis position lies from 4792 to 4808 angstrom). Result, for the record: 2.7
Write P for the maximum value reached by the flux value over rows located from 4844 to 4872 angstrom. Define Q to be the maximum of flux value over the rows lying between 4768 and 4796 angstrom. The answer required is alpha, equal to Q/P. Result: 0.46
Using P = 13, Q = 6.03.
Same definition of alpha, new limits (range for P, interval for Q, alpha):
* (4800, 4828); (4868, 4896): 1.56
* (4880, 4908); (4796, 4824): 0.75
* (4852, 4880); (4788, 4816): 0.52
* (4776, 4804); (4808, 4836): 1.36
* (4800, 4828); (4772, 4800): 0.88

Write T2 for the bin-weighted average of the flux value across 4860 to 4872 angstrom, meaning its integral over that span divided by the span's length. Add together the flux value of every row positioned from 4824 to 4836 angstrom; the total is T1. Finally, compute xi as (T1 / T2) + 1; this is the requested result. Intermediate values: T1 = 23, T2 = 12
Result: 2.9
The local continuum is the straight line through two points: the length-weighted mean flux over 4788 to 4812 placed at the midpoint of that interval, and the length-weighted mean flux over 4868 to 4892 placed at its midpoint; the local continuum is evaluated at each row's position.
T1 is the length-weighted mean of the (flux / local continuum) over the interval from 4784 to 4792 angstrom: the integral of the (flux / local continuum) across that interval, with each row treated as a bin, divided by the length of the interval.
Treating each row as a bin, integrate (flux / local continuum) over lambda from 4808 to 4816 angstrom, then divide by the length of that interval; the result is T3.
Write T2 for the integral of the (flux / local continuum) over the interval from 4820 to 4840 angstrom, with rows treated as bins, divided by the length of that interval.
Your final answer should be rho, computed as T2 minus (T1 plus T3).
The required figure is -1.1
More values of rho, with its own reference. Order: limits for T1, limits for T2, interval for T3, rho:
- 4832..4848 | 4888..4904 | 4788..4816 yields -1.4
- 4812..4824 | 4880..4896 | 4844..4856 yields -1.5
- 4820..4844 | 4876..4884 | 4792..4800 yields -1.0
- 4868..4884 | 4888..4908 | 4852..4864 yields -1.8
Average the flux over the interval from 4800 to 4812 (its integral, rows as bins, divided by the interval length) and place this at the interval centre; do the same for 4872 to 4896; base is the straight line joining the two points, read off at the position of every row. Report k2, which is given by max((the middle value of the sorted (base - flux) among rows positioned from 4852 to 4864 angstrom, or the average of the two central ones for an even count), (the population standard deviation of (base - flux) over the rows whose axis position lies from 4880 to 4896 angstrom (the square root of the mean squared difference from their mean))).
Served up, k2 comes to 0.8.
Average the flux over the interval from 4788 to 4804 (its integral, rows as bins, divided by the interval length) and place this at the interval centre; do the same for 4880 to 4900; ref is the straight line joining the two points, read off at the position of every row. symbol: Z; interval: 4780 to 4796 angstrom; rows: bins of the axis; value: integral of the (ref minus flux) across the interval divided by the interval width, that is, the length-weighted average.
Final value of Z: 0.0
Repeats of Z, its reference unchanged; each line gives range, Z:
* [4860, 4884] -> -3.5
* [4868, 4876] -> -3.0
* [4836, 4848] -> -2.2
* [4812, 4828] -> -0.5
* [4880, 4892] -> -0.6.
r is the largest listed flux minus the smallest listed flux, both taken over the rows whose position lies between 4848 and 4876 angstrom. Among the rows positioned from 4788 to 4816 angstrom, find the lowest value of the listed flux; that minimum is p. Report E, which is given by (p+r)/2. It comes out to 4.1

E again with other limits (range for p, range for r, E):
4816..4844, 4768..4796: 4.0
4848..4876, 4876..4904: 6.5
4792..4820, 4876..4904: 4.1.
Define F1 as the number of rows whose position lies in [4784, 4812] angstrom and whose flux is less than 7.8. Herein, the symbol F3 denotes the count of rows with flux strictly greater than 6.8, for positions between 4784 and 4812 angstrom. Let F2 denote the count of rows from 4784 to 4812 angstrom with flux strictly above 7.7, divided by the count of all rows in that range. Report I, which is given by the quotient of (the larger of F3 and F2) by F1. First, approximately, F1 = 7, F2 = 0.0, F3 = 0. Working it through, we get 0.0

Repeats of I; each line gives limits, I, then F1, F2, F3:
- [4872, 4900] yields 2.3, 3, 0.7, 7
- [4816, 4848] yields 1.5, 4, 0.6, 6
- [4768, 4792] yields 0.0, 6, 0.0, 0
